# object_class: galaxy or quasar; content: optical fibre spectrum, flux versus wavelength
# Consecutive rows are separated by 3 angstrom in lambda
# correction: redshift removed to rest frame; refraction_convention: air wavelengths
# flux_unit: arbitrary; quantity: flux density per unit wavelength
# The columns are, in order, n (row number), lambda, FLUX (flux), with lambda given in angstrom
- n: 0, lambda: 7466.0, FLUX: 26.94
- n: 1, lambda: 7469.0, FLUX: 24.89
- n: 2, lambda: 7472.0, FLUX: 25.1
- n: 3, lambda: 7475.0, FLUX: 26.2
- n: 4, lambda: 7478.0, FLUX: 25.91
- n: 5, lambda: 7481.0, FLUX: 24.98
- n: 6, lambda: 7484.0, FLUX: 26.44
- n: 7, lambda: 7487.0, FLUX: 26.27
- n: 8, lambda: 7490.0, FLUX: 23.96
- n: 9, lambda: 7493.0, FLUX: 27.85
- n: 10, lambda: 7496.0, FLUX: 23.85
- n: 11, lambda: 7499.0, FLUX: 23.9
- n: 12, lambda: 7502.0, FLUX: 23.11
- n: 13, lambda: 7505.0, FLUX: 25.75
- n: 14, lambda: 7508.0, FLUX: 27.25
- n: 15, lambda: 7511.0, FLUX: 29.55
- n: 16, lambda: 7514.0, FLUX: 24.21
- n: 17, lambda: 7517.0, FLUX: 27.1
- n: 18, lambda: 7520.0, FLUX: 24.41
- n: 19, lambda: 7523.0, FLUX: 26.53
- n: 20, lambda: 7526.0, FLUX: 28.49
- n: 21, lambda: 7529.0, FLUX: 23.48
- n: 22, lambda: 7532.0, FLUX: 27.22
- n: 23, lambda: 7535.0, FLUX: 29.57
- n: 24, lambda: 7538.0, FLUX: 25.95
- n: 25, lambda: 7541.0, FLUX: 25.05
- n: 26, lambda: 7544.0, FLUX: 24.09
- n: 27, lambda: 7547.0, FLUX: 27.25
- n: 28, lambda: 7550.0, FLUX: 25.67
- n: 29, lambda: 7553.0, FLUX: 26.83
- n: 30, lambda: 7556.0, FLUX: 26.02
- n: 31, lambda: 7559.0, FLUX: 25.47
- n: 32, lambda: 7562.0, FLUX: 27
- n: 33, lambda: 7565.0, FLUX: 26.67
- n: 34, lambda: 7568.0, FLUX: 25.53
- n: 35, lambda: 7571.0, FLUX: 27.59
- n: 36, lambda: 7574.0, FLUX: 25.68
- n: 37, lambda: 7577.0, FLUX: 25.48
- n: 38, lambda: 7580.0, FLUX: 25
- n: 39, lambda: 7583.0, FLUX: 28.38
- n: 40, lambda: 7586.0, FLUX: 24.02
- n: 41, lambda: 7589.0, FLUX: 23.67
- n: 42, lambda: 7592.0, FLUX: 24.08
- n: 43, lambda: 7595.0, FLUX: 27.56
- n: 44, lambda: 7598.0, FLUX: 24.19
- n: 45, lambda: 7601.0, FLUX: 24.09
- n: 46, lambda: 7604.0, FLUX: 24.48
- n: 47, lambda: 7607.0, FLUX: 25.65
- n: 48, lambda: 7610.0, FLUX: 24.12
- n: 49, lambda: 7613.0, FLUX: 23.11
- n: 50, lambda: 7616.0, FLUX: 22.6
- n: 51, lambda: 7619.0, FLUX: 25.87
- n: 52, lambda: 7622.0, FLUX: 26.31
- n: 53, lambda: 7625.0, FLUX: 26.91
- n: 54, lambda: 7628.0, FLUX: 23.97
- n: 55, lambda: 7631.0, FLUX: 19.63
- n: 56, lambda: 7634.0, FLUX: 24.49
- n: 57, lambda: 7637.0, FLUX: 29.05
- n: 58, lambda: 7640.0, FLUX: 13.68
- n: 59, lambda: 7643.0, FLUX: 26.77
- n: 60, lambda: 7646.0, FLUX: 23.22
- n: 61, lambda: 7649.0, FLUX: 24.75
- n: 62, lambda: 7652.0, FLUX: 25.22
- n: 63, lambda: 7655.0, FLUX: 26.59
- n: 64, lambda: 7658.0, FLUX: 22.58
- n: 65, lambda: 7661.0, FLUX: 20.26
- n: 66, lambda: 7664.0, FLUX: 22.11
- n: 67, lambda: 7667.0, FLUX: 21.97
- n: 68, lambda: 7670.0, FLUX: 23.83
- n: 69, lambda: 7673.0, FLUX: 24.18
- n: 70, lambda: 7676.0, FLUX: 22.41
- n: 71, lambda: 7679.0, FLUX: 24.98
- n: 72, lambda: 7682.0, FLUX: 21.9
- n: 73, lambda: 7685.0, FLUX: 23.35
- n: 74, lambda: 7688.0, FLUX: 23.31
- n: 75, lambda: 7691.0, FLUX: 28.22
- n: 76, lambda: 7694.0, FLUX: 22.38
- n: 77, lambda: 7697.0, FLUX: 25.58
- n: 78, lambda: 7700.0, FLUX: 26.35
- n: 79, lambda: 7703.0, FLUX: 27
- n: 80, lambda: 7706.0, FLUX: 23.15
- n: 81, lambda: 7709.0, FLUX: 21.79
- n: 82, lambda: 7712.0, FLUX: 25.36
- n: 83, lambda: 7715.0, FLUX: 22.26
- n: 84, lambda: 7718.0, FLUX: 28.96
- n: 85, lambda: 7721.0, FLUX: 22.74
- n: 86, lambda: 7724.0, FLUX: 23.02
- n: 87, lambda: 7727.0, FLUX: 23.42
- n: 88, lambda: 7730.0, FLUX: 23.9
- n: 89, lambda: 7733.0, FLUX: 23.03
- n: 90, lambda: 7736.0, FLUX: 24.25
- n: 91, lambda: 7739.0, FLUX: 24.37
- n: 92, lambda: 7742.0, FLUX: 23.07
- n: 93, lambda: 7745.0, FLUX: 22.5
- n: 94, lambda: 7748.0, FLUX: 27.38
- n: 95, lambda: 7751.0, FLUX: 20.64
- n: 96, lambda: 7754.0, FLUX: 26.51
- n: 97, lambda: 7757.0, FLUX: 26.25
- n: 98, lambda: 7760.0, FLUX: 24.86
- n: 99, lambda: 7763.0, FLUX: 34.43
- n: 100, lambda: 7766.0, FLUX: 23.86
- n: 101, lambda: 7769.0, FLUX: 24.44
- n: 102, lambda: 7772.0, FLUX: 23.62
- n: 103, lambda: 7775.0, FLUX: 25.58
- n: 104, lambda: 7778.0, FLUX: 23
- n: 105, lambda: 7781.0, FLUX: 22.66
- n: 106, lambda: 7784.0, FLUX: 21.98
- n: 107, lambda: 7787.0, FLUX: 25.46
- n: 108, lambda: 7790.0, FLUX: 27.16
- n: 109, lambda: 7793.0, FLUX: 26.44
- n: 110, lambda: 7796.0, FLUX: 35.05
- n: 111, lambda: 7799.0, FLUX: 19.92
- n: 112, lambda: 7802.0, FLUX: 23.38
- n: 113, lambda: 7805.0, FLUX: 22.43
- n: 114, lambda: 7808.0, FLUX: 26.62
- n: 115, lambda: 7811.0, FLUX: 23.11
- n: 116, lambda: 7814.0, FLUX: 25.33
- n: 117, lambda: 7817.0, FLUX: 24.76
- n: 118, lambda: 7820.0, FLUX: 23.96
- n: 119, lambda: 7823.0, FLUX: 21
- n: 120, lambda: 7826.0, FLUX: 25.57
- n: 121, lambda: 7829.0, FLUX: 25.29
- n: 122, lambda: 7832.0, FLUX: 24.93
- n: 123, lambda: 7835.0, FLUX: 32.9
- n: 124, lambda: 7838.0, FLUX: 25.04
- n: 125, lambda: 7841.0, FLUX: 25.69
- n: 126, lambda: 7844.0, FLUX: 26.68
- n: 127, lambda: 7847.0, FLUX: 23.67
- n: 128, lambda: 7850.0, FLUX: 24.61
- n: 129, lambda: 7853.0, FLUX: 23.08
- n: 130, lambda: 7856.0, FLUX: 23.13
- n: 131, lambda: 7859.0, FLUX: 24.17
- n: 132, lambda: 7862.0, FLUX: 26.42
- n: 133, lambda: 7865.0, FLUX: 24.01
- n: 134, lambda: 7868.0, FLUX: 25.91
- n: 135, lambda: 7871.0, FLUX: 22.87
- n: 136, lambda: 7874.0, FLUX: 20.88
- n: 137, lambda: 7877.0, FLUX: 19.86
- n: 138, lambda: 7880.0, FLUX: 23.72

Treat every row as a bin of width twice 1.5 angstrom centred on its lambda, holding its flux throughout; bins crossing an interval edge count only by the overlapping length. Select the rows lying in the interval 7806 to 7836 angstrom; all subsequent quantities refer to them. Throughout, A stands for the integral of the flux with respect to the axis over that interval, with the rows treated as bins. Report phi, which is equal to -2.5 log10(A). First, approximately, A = 755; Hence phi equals -7.20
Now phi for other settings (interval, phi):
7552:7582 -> -7.24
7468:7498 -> -7.21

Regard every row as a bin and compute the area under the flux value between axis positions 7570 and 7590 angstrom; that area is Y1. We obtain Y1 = 514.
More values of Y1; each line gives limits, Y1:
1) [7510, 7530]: 525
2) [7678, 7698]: 484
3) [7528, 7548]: 522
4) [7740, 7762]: 543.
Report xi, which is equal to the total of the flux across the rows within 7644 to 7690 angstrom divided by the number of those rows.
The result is 23.4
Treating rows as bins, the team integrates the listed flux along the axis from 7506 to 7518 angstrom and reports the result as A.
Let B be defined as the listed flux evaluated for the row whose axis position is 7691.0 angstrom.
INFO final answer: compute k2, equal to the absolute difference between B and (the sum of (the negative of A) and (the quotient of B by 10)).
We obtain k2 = 349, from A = 324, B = 28.22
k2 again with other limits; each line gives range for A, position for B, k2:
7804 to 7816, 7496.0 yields 315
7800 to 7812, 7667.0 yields 305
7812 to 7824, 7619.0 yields 309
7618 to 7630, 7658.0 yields 326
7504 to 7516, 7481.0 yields 343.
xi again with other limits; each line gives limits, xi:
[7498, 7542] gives 26.1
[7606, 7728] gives 24.0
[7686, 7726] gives 24.6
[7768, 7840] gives 25.0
